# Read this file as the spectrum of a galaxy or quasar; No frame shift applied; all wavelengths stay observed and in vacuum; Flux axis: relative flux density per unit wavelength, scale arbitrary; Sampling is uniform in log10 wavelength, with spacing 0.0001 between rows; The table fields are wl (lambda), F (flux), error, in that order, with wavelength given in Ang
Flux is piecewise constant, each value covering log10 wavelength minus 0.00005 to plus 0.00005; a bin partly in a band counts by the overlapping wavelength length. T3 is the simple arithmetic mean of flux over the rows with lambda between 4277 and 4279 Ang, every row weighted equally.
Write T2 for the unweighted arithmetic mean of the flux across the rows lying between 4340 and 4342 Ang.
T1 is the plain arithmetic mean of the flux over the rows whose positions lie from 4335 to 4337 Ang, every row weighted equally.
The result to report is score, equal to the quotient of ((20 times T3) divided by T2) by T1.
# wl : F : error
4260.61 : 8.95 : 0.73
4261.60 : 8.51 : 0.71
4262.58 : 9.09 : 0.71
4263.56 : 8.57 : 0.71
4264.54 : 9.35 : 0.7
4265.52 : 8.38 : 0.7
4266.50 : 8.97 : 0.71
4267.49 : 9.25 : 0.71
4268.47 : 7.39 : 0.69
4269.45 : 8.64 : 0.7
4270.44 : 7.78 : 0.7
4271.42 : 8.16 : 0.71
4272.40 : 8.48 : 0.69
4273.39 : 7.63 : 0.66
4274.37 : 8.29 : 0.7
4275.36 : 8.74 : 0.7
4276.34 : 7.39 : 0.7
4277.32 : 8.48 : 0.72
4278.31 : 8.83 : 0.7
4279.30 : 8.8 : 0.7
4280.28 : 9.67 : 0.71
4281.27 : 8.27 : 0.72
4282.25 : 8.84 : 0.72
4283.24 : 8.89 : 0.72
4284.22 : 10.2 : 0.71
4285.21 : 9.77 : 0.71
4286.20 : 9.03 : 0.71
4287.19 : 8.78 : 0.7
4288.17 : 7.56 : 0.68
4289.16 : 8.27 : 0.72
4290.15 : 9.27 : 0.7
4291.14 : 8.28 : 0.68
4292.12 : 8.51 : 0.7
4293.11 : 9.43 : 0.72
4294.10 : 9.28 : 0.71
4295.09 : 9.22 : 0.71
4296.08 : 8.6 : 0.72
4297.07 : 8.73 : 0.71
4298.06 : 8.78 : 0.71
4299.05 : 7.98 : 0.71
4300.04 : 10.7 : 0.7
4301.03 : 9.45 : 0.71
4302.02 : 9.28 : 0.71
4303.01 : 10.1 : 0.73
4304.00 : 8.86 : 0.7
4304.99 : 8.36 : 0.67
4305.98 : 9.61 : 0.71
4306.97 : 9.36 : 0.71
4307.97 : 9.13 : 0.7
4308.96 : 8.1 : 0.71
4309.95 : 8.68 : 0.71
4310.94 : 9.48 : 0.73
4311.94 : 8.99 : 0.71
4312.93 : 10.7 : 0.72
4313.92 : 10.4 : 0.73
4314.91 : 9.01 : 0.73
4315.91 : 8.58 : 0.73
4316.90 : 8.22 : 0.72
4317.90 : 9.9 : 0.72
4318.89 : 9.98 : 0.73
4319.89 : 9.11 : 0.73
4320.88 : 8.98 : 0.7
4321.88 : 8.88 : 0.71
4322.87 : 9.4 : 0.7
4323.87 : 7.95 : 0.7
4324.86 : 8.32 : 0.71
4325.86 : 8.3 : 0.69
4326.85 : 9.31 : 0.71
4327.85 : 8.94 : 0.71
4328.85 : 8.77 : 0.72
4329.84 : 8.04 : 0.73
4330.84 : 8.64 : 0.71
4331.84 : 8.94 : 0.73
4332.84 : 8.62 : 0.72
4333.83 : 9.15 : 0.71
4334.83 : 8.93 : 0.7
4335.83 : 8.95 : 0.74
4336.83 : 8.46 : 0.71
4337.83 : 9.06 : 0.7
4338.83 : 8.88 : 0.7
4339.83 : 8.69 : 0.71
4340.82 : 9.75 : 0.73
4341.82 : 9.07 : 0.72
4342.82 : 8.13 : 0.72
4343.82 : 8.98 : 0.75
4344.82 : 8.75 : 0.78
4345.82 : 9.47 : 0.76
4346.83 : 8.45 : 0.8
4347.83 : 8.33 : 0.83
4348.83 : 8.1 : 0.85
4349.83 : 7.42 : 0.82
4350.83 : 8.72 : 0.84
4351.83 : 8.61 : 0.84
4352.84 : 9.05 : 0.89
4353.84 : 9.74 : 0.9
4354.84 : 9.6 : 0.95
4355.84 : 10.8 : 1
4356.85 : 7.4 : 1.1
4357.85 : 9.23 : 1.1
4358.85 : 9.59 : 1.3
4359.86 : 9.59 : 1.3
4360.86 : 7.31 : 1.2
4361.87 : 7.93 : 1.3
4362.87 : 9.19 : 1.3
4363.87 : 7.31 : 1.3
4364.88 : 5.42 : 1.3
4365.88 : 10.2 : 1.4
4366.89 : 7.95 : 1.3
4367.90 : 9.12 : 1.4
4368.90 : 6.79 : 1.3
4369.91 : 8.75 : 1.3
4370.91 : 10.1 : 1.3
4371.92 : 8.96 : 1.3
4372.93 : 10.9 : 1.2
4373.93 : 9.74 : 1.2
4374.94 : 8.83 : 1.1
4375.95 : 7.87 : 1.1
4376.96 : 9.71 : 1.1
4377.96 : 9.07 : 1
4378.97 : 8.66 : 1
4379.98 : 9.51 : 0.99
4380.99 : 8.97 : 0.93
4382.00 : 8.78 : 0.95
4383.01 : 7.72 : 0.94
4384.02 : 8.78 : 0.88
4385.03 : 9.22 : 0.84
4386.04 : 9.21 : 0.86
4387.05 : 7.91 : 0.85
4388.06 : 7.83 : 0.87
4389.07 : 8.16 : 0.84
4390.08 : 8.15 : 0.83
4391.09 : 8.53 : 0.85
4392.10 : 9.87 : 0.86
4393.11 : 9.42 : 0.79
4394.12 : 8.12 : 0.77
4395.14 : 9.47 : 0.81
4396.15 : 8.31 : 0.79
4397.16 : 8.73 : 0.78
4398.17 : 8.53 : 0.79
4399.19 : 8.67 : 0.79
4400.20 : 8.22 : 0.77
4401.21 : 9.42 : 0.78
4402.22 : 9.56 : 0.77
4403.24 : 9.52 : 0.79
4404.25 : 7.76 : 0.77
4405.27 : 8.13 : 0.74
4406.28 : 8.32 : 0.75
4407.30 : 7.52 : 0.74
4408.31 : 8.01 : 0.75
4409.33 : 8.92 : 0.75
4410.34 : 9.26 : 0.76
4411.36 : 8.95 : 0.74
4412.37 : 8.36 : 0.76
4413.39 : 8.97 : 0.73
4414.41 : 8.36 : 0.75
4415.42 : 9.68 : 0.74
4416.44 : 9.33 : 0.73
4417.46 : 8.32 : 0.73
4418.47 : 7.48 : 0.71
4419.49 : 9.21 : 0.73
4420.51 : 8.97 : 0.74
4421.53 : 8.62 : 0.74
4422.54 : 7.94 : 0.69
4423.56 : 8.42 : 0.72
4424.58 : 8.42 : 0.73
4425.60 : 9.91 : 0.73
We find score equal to 2.1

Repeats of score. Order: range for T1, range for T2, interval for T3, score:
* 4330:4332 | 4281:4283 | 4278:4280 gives 2.3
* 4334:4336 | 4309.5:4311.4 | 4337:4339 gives 2.2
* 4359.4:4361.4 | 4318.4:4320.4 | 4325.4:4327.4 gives 2.2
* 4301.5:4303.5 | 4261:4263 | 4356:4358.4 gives 2.0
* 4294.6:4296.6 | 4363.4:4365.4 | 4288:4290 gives 2.8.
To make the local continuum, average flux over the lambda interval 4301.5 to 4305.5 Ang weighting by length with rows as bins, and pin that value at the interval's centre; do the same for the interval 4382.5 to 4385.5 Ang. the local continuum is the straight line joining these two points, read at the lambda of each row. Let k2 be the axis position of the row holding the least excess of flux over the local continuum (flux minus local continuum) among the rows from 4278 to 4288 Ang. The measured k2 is 4281.27 Ang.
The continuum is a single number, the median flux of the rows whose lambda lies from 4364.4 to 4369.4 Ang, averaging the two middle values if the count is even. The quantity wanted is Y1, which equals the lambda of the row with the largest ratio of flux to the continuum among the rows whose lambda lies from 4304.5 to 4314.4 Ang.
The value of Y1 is 4312.93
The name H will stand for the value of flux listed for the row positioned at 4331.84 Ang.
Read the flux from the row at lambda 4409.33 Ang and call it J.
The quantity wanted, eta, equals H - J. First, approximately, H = 8.94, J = 8.92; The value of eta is 0.0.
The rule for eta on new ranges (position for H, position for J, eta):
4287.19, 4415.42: -0.9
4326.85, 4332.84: 0.7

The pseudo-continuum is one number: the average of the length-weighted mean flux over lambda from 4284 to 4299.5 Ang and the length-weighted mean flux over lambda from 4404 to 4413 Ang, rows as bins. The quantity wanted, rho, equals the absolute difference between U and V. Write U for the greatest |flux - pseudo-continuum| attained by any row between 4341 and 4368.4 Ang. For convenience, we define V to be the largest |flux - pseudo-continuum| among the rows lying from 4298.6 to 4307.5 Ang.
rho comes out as 1.09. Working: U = 3.19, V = 2.09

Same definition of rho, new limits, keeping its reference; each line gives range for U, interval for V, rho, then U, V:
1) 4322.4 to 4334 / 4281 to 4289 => 0.80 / 0.79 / 1.59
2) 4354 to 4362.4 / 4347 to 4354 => 1.01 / 2.19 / 1.19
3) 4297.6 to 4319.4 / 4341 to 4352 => 0.91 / 2.09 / 1.19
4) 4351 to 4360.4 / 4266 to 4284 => 0.98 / 2.19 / 1.22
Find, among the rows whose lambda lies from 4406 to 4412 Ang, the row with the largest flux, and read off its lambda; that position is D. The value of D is 4410.34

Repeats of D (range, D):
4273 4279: 4278.31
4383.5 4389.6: 4385.03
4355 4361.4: 4355.84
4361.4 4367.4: 4365.88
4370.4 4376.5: 4372.93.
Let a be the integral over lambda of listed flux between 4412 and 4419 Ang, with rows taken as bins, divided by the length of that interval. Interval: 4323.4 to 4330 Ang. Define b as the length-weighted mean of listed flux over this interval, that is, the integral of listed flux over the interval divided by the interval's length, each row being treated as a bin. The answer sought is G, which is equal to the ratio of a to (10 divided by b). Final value 7.4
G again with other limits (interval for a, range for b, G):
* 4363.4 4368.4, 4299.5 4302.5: 7.8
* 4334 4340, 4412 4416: 7.8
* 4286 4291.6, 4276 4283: 7.4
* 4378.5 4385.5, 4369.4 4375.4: 8.4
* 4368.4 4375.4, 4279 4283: 8.2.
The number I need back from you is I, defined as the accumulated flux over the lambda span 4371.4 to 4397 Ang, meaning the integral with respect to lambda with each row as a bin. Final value 227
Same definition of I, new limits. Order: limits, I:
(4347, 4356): 80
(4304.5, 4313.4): 81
